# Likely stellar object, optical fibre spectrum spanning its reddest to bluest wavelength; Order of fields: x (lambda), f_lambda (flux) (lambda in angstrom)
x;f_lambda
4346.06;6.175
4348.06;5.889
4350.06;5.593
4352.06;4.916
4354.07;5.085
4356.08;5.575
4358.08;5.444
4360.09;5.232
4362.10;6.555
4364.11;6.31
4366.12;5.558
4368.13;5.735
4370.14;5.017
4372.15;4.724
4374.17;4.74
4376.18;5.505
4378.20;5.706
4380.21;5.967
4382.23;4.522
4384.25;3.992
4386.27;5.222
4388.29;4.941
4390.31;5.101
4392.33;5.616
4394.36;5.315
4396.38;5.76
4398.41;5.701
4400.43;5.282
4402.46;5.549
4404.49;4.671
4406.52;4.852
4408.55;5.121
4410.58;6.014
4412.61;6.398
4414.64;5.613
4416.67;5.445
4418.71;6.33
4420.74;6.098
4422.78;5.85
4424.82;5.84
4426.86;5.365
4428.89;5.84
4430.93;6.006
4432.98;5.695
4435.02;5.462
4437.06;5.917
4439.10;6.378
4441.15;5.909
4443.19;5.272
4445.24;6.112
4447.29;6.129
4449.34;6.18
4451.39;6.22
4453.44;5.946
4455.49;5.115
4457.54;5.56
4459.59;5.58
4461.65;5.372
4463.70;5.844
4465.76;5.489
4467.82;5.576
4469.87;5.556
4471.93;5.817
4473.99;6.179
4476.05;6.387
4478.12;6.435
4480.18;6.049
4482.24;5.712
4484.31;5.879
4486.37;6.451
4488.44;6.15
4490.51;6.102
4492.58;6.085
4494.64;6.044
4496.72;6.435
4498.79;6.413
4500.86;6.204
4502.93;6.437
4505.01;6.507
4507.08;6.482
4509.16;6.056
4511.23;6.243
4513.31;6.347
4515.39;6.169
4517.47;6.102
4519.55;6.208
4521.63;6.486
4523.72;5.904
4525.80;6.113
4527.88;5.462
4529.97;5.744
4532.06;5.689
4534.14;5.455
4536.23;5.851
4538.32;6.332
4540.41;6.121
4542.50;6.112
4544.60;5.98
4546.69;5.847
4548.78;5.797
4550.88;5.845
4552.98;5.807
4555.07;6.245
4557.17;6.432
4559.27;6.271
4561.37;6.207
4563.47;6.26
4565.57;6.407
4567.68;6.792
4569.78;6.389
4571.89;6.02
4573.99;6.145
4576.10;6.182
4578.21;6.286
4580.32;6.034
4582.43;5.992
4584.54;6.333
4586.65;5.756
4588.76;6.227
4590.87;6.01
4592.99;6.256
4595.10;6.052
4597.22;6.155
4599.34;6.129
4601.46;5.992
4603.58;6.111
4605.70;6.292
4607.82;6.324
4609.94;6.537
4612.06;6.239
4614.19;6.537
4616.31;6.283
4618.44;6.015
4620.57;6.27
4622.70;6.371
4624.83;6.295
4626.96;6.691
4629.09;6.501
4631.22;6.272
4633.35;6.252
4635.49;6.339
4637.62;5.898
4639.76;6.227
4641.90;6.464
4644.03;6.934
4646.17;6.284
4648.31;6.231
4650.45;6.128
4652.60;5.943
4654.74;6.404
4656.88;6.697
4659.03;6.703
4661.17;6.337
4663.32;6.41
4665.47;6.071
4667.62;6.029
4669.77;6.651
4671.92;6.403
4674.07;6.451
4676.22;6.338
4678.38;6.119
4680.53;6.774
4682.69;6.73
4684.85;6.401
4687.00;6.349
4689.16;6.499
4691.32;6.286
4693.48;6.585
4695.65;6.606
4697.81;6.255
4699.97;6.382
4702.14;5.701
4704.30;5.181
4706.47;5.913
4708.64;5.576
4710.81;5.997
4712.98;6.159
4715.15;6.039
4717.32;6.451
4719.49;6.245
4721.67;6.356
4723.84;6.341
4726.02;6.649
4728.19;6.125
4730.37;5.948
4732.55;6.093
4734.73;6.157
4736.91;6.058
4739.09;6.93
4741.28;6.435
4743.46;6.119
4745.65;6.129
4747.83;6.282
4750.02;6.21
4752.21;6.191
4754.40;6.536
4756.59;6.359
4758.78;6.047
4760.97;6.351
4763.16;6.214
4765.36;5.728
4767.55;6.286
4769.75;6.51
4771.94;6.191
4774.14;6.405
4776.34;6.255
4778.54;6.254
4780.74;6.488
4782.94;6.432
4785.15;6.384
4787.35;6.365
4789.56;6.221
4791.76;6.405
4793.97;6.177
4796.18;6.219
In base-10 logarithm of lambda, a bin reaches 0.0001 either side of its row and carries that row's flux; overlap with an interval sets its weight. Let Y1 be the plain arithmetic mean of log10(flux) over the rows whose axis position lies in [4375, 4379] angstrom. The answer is 0.749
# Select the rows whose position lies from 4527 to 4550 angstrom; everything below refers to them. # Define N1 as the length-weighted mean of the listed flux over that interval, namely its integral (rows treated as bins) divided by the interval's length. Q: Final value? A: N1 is 5.86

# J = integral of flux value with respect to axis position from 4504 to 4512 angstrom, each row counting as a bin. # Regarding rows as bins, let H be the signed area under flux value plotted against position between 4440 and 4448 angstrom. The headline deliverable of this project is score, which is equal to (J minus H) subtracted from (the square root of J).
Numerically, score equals 3.3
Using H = 47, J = 50.6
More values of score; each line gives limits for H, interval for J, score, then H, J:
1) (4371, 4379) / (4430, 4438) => 1.9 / 41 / 46.1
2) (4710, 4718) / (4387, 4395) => 13.8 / 49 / 41.9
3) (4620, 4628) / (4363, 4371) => 12.6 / 51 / 45.4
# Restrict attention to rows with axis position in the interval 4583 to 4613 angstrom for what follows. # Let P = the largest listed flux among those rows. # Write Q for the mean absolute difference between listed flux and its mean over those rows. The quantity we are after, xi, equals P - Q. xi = 6.4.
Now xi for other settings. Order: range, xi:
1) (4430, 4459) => 6.1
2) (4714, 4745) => 6.7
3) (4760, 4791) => 6.4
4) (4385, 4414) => 6.0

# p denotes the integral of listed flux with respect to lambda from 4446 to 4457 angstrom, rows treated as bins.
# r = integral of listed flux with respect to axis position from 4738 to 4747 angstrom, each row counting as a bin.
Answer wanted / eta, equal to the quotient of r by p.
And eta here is 0.89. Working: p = 65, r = 58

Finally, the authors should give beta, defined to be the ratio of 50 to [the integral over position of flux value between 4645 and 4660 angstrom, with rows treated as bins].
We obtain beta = 0.53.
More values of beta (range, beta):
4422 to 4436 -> 0.62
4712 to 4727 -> 0.53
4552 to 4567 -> 0.53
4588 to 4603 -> 0.55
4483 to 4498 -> 0.54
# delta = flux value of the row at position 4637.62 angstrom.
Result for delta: 5.898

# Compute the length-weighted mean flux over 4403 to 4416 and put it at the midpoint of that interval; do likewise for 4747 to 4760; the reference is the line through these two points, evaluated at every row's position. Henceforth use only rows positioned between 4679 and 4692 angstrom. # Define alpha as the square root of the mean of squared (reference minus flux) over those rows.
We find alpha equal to 0.44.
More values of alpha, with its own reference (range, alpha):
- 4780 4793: 0.09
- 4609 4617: 0.48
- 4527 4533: 0.16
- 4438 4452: 0.59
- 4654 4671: 0.44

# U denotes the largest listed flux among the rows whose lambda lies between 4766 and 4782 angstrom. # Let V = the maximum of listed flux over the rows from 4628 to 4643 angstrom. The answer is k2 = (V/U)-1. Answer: -0.001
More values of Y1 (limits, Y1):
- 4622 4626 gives 0.802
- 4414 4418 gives 0.743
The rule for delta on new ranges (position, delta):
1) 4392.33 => 5.616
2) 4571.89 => 6.02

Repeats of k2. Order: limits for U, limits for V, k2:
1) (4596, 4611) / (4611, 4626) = 0.000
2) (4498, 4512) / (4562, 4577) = 0.044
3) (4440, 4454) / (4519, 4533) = 0.043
